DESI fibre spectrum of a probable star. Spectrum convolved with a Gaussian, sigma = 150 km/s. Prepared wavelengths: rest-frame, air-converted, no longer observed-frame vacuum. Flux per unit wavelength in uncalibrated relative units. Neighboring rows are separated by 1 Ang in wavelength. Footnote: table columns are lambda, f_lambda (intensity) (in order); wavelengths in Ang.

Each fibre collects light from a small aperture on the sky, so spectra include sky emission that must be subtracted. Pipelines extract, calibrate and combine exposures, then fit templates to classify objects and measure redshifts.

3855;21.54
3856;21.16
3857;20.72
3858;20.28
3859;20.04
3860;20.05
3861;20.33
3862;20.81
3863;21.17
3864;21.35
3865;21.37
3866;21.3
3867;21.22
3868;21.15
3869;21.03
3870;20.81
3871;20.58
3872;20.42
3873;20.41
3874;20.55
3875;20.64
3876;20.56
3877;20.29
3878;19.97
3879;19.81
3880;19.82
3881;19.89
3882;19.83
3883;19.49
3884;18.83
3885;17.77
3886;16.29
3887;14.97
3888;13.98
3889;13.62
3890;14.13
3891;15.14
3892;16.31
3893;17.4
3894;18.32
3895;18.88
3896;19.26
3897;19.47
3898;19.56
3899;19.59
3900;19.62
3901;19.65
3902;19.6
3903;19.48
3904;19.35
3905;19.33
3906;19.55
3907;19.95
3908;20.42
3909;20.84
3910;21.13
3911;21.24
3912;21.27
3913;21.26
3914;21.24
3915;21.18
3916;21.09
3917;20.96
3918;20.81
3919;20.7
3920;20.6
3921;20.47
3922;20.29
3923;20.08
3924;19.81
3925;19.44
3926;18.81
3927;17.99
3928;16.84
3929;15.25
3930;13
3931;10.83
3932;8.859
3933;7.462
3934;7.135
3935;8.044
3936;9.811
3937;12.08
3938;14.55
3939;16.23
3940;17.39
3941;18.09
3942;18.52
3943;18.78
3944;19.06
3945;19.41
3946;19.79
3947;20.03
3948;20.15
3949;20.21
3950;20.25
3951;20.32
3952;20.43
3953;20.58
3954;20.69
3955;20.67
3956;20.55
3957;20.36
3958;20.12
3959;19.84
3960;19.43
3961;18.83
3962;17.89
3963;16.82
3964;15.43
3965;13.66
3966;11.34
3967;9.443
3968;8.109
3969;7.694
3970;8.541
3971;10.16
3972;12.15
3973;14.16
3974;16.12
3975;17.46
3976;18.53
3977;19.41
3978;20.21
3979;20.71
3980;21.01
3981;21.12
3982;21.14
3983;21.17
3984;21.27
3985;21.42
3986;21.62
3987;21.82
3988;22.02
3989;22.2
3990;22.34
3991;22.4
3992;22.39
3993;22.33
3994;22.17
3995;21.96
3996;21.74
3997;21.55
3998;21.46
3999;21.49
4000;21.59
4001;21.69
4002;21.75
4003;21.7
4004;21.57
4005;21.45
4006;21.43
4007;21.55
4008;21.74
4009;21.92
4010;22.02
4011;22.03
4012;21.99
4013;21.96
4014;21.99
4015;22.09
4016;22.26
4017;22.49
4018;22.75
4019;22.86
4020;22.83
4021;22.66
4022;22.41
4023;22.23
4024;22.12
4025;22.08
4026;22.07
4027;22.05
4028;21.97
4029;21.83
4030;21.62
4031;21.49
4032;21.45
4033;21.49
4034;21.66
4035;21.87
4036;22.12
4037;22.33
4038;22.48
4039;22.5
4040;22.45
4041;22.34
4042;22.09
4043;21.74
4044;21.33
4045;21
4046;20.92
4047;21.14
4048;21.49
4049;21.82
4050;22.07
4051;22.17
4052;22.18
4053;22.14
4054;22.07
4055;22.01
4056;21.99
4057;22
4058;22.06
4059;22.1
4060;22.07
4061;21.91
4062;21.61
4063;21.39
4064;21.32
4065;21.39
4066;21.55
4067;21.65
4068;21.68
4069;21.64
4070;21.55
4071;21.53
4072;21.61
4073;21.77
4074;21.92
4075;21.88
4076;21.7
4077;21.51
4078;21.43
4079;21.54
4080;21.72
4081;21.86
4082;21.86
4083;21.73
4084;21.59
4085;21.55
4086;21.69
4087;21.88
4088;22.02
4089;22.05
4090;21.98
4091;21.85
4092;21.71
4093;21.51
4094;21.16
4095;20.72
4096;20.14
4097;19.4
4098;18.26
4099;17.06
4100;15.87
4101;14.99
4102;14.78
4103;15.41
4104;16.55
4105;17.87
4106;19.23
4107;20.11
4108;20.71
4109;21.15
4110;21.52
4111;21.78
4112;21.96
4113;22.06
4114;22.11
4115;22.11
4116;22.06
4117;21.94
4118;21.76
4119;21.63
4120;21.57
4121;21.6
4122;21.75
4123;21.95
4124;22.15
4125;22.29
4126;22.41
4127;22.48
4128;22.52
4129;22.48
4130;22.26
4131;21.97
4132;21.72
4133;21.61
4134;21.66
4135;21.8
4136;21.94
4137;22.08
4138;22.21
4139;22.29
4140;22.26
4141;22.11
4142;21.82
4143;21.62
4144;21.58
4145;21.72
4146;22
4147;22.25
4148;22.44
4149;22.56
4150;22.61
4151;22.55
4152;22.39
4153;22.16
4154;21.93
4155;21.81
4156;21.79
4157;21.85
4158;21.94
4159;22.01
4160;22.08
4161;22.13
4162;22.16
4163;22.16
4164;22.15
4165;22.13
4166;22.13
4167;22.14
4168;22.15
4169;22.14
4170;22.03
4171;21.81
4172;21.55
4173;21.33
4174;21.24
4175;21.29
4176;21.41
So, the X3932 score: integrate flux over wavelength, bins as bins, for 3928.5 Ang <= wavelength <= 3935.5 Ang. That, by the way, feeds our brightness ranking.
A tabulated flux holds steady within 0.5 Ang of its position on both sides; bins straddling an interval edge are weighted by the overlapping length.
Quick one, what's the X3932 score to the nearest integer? 71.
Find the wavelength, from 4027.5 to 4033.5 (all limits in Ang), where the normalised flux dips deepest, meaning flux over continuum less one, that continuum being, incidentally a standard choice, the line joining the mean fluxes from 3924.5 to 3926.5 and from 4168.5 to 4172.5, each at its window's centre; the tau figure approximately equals 4032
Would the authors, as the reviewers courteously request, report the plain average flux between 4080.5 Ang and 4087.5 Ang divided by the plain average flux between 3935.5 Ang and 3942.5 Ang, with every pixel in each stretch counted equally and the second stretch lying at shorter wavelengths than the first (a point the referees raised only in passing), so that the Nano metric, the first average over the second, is 1.4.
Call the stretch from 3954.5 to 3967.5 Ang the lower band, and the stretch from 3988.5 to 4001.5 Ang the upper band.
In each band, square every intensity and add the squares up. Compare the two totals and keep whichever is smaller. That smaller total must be 4040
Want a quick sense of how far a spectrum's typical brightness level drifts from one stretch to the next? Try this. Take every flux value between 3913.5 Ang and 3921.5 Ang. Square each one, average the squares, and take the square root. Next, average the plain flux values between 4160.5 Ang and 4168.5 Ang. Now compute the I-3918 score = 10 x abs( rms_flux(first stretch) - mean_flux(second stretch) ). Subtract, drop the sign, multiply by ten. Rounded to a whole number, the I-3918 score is 13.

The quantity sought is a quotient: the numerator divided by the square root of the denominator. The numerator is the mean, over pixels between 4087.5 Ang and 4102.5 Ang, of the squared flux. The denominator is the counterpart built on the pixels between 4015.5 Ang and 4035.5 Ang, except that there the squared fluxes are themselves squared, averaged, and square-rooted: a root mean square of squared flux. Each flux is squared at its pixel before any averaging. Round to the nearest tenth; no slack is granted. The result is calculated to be 17.6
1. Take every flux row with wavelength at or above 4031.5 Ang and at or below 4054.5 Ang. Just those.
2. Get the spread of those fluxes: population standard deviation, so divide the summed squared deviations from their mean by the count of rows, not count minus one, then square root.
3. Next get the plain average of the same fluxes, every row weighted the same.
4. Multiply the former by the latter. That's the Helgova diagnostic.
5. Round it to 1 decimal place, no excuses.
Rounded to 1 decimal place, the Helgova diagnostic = 10.2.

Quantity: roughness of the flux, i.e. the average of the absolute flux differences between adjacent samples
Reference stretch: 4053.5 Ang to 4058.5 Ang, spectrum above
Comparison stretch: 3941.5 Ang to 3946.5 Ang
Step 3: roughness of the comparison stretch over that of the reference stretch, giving 8.5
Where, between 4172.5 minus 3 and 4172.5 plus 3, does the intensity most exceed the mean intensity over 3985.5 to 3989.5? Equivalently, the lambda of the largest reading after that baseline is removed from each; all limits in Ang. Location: 4170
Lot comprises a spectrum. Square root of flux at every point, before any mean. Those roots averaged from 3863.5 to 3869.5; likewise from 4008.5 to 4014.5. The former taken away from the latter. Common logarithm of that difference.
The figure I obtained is -1.1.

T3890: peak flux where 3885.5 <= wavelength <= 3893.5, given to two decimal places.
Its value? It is 17.40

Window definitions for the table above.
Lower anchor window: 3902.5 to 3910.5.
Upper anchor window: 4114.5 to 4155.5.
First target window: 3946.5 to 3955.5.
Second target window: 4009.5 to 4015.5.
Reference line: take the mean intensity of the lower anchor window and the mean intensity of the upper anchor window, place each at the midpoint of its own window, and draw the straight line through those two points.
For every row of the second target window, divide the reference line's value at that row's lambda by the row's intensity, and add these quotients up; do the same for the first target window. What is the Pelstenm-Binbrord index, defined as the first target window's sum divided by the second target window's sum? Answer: 1.6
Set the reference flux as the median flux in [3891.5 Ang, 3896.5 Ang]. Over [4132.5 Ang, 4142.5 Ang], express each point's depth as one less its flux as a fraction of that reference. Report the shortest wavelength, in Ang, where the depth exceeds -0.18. 4133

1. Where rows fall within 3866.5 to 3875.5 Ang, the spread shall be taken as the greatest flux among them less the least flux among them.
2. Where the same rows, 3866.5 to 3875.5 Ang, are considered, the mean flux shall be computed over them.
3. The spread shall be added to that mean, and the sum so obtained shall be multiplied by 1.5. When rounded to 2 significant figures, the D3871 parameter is 32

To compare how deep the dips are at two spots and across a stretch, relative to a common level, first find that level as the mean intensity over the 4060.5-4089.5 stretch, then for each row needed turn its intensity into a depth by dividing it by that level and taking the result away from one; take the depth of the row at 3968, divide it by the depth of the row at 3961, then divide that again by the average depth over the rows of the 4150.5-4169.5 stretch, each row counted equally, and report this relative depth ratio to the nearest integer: -245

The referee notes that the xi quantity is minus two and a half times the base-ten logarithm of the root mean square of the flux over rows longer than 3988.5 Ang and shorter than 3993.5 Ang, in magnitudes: -3.37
